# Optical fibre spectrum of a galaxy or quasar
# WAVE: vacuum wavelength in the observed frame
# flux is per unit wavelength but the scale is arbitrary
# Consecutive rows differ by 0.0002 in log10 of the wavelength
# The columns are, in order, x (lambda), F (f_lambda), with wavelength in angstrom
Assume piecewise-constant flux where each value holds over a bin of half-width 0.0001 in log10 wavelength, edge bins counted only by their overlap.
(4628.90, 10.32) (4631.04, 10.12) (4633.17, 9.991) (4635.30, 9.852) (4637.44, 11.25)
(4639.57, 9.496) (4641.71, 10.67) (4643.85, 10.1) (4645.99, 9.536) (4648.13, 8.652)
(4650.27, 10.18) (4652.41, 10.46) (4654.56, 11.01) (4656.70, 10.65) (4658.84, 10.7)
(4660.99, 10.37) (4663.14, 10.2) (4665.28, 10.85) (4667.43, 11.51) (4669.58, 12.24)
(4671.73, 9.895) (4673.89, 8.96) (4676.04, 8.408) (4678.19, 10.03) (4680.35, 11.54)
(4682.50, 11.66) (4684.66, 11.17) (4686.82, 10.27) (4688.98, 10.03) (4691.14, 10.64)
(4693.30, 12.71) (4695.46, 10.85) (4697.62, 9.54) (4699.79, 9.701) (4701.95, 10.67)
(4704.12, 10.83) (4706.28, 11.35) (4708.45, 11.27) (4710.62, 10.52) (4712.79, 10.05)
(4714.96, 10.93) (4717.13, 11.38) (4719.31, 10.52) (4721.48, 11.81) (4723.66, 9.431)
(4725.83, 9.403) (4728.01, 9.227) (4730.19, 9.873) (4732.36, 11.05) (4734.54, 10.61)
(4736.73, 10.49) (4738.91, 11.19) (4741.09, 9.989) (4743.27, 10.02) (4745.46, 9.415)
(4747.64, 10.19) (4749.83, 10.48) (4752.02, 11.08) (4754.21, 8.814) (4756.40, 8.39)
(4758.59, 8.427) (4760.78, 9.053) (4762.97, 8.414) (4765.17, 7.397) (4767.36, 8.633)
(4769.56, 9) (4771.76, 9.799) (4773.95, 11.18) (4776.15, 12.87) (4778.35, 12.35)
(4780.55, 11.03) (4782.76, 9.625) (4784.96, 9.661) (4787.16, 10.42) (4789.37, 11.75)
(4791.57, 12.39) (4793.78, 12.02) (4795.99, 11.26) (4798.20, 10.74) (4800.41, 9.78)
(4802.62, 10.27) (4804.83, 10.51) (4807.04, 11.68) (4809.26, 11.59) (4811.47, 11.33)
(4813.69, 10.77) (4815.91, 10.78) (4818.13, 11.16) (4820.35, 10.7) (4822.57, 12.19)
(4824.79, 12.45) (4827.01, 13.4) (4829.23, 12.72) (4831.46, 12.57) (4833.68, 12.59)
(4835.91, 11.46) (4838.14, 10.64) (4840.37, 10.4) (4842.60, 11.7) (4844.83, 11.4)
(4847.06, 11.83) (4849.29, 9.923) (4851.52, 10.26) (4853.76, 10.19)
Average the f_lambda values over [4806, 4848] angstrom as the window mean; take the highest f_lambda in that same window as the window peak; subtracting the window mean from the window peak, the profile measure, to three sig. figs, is 1.75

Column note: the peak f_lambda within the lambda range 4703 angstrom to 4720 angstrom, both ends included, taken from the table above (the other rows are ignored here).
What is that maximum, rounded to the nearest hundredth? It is 11.38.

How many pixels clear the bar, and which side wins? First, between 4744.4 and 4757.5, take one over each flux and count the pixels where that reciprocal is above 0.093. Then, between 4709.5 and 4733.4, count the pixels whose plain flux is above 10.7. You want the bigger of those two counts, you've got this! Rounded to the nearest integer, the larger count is 5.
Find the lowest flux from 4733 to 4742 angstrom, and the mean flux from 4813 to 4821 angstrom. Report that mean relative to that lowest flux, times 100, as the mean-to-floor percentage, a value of 109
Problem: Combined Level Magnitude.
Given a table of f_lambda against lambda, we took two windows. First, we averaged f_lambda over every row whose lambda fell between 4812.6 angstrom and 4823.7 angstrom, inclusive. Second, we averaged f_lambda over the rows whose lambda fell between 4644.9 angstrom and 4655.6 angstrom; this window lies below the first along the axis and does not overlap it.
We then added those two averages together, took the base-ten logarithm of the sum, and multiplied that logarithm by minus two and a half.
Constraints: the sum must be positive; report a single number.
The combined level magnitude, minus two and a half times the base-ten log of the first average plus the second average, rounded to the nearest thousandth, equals -3.310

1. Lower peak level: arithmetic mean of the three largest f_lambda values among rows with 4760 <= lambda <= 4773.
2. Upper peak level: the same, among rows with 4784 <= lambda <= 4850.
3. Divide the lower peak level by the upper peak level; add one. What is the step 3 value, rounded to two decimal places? 1.72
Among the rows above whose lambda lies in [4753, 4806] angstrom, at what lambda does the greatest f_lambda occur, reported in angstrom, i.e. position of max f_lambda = 4776.15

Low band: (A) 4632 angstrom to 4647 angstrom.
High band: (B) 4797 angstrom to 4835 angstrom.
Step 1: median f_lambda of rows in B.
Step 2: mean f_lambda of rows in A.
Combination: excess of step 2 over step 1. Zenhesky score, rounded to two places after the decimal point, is -1.20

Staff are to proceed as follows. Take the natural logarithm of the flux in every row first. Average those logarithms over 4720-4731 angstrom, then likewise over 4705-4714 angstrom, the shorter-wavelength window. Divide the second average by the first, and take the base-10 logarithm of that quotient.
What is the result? 0.016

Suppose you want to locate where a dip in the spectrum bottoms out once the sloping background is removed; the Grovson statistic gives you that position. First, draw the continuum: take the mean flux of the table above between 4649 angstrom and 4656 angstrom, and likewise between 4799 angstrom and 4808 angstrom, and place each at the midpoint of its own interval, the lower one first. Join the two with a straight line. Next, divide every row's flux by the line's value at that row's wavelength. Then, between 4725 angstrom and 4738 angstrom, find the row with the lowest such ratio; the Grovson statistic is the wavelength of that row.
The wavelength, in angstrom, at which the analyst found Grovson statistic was 4728.01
